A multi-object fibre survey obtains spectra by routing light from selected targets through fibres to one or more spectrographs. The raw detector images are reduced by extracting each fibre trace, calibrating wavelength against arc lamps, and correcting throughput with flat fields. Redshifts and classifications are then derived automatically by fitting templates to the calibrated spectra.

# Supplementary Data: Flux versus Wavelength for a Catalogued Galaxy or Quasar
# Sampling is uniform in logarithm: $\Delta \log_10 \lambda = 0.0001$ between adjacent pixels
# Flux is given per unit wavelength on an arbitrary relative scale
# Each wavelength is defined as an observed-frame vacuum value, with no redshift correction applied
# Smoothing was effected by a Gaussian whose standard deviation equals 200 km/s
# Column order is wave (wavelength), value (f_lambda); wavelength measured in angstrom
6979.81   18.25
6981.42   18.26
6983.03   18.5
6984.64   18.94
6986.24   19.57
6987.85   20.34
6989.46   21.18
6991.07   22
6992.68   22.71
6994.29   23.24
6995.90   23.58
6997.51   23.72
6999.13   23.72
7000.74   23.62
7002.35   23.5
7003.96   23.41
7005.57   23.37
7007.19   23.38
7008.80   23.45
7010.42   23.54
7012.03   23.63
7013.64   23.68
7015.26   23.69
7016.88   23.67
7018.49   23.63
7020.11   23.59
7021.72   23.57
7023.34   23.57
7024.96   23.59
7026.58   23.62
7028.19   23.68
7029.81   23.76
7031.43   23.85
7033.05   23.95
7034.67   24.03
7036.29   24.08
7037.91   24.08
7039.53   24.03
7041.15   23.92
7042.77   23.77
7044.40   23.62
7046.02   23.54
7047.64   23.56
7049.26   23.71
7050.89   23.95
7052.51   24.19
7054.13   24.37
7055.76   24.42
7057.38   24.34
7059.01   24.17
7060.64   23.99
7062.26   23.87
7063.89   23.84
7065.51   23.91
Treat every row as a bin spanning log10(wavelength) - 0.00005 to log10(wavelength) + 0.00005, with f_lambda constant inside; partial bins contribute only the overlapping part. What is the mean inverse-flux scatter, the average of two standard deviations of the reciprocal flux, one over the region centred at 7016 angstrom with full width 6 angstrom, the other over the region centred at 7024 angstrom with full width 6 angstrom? 0.0000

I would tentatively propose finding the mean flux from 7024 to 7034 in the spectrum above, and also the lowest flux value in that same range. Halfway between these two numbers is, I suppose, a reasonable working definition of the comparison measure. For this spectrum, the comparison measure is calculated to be 23.7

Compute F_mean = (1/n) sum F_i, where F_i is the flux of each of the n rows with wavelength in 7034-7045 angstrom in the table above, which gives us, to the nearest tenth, 23.9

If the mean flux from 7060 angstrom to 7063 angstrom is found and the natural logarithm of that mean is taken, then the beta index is 3.18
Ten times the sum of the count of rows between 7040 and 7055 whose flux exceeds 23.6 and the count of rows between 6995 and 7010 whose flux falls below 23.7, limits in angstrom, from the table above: 140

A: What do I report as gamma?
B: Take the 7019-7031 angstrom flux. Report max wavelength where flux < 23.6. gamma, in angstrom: 7024.96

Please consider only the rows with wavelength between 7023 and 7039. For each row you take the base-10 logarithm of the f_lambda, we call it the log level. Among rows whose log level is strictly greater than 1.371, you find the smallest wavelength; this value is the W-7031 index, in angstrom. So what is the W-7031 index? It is 7023.34 angstrom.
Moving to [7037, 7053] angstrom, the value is 7037.91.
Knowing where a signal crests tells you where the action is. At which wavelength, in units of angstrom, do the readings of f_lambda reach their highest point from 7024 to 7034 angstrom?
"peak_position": 7033.05 angstrom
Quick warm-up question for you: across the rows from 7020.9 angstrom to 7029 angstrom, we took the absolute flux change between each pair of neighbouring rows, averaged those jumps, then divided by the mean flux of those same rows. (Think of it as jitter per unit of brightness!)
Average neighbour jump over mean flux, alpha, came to 0.0012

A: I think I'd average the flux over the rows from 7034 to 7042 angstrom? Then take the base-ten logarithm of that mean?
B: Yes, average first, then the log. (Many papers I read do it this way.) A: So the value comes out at 1.38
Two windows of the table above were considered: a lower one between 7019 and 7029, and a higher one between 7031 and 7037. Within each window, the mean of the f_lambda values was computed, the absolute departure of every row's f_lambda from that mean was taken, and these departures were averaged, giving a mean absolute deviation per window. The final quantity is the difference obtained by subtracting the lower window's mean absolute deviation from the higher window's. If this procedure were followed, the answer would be 0.0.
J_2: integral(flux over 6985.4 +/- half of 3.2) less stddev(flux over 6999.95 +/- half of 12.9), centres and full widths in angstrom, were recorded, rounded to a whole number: 62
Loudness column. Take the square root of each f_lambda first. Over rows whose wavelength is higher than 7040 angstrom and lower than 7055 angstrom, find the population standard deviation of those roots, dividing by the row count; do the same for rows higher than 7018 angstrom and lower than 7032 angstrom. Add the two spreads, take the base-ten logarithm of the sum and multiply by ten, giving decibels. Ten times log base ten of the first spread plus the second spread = -14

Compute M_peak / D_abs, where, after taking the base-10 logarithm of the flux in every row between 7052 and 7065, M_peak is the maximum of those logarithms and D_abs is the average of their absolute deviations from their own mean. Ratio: 413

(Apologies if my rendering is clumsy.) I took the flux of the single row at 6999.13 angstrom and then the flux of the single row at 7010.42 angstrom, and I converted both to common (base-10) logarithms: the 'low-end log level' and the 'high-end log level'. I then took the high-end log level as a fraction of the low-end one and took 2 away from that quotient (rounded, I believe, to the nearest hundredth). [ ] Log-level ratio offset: -1.00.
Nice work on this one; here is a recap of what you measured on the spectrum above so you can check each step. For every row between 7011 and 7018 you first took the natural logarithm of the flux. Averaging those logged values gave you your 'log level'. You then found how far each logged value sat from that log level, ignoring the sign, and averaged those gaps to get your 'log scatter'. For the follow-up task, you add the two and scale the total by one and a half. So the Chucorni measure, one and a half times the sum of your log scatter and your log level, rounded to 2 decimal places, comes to 4.75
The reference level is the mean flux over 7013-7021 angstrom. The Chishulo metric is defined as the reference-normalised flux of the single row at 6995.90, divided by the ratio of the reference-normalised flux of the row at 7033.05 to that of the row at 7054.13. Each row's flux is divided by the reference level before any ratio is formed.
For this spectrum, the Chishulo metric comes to 1.01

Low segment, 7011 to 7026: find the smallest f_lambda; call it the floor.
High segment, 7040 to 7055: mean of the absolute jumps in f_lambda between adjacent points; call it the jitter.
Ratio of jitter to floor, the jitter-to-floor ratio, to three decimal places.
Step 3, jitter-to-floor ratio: 0.006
